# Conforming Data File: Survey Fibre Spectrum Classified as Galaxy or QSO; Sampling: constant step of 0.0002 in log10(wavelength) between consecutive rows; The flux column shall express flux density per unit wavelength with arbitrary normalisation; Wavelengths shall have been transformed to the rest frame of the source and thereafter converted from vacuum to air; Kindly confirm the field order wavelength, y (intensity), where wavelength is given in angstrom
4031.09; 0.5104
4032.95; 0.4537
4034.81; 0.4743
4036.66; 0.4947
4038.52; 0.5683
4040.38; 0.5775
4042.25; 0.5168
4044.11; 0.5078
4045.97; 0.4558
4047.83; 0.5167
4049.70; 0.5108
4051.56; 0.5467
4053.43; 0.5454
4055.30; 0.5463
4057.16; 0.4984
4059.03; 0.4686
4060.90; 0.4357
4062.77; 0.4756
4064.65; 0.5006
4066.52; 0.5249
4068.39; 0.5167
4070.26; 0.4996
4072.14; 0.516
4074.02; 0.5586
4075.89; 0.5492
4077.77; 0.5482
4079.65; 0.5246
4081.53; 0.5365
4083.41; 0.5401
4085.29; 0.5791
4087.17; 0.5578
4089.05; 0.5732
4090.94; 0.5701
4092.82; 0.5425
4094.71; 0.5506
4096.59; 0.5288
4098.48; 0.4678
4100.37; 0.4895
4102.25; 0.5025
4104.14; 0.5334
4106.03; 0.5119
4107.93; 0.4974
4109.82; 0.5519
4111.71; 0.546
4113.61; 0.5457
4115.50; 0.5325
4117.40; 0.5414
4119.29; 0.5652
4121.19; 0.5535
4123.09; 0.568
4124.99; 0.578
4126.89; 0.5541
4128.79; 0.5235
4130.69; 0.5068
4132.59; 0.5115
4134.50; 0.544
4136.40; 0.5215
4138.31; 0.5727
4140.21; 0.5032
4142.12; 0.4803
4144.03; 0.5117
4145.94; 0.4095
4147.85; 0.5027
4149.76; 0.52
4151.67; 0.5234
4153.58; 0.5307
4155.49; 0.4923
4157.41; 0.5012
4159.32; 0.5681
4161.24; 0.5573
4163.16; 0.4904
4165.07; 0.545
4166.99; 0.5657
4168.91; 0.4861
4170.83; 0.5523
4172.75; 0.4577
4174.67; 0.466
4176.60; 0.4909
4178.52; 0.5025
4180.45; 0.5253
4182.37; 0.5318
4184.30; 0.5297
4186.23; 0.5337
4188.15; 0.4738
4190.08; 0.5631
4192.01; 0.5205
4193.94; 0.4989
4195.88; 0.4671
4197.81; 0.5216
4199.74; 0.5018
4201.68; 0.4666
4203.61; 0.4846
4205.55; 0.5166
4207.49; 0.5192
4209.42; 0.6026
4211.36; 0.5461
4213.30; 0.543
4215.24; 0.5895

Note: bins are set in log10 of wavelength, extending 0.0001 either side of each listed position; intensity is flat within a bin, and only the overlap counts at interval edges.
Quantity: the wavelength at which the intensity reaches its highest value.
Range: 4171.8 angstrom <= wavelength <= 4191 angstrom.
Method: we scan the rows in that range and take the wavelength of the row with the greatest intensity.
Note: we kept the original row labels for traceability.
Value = 4190.08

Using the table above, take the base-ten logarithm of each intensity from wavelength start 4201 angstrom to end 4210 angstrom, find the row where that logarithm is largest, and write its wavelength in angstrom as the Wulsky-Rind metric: 4209.42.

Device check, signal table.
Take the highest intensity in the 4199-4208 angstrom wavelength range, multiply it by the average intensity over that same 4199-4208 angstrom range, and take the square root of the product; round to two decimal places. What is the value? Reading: 0.51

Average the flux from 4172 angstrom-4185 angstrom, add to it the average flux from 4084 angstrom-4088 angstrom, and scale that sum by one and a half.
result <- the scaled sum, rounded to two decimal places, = 1.60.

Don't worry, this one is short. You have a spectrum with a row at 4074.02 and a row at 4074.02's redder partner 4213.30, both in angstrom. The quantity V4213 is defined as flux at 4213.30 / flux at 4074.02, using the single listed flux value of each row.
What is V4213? 0.97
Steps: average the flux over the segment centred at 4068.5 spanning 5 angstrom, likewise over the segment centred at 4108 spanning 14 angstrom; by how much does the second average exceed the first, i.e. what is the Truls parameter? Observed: 0.01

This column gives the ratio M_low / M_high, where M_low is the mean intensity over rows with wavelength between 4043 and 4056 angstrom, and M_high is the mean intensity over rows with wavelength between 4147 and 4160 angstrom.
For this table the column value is 1.00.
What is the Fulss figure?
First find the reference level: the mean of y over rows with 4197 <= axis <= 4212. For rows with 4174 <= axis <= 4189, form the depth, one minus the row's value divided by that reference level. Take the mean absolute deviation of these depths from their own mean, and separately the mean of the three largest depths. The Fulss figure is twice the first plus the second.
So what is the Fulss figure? 0.17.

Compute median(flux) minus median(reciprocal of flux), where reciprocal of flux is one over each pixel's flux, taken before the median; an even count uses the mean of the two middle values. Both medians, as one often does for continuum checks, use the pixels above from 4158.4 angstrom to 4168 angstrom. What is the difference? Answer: -1.24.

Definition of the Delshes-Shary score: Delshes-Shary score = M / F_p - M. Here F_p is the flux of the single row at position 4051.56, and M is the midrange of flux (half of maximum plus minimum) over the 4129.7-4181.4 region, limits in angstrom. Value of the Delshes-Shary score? 0.41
